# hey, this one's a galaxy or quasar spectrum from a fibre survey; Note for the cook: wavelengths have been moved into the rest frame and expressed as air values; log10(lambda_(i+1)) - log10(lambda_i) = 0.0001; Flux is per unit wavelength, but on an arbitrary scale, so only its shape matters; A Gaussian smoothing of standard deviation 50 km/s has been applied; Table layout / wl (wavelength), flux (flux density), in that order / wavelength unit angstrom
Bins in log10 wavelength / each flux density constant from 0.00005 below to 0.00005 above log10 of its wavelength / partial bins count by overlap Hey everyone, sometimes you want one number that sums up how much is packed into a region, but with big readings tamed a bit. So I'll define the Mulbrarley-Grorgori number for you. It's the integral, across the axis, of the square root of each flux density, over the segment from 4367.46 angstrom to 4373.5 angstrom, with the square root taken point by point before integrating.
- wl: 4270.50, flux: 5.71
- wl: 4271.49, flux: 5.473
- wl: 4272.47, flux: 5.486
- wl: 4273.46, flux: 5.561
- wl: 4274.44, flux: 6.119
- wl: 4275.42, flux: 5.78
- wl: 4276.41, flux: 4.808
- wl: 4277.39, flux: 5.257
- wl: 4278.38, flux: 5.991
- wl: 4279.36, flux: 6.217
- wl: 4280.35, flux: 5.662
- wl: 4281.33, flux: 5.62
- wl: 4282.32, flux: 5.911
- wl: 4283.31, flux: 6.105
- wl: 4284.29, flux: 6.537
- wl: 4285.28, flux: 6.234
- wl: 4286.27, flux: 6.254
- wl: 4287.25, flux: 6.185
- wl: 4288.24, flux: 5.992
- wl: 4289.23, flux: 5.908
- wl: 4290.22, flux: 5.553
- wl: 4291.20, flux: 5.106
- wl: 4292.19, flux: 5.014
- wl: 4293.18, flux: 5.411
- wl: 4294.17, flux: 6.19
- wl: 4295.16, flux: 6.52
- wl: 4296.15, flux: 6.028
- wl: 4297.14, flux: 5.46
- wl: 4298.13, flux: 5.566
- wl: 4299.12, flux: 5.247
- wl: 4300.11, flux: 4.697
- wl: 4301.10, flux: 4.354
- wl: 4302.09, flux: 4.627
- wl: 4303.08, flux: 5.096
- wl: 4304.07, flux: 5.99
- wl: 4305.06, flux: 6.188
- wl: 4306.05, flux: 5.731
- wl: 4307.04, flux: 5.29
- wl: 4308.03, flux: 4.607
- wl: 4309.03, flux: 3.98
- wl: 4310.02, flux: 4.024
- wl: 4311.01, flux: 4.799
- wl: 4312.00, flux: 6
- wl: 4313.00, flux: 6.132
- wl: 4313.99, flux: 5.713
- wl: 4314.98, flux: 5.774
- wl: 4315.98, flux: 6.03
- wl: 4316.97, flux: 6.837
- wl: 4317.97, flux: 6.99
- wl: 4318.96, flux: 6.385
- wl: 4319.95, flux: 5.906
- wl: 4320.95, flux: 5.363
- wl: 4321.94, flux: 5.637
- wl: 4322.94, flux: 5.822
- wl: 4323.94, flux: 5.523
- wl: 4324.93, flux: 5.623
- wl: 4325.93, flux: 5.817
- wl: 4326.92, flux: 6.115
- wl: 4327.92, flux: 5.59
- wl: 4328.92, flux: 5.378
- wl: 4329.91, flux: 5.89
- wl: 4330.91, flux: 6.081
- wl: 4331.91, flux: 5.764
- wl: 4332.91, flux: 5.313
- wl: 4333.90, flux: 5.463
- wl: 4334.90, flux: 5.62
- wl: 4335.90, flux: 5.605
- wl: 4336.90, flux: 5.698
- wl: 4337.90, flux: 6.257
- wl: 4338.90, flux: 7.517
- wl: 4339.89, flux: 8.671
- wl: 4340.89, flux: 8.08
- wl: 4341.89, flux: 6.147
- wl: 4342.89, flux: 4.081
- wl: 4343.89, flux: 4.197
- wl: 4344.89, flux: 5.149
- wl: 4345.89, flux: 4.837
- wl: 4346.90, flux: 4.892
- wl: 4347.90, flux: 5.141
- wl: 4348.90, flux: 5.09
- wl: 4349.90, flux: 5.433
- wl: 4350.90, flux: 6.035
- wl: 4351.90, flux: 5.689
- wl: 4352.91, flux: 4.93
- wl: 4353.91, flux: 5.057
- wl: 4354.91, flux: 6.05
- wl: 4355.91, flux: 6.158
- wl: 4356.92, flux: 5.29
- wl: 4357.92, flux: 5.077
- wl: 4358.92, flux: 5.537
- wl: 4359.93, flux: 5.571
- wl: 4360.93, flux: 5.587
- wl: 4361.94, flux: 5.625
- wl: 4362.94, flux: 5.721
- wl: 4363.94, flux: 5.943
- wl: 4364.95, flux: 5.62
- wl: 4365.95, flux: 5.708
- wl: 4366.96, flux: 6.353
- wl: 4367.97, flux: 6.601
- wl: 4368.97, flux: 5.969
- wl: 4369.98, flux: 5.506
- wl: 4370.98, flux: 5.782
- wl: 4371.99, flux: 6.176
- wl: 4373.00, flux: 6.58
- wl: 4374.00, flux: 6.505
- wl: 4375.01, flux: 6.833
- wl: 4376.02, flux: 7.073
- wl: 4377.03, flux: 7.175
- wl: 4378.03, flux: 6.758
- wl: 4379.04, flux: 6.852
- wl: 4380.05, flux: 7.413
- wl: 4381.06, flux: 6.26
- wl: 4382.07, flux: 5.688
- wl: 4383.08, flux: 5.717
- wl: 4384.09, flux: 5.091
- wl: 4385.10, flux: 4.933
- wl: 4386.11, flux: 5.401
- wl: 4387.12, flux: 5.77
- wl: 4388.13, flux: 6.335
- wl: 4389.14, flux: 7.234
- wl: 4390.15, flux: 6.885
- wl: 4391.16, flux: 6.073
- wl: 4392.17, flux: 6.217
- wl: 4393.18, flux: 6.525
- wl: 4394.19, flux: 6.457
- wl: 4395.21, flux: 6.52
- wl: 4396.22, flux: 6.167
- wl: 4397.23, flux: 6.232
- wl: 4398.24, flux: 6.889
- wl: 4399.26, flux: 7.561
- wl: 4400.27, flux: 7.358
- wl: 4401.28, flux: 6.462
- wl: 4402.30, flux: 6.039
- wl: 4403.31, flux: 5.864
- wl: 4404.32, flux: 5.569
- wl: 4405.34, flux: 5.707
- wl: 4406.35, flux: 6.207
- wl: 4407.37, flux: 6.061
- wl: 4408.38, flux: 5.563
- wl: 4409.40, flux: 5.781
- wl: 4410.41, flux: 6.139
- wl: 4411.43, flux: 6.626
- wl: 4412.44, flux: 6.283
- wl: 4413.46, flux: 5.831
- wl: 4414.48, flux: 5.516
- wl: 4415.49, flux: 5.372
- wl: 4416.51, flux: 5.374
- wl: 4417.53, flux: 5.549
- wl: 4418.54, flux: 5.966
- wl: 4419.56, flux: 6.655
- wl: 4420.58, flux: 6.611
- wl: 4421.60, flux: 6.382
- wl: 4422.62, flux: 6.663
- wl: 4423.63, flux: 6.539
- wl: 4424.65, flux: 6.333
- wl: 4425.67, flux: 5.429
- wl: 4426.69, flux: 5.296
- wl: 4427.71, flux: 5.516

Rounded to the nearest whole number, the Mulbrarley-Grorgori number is 15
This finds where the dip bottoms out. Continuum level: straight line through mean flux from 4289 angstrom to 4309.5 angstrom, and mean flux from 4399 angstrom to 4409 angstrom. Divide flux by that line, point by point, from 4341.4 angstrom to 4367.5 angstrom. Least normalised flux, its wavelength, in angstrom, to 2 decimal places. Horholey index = 4342.89 angstrom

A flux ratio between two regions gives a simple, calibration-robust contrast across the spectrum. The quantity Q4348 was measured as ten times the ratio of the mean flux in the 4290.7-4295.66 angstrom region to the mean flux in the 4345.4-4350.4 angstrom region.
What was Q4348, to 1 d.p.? 11.1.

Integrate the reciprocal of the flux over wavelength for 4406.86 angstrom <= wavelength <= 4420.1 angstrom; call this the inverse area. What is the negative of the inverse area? -2.25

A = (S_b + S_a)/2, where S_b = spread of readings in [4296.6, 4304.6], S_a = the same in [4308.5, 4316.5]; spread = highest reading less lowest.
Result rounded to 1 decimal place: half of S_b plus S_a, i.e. 1.9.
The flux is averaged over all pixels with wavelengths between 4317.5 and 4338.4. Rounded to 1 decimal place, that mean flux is 5.8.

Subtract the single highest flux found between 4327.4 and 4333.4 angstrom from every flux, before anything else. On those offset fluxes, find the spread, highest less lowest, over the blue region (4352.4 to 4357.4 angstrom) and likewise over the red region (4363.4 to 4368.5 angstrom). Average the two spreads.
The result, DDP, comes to 1.1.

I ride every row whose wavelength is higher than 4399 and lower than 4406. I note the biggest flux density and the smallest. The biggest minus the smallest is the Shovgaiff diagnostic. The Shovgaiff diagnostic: 1.99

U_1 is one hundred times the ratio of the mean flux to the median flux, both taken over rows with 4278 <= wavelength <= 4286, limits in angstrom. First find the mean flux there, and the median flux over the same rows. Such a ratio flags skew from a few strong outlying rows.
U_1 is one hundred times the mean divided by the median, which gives 100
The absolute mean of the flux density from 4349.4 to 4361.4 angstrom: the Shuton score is 5.5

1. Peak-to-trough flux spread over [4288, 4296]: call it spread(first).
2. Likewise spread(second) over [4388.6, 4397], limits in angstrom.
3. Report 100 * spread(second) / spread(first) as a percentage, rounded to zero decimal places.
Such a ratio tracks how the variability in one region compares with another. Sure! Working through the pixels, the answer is 77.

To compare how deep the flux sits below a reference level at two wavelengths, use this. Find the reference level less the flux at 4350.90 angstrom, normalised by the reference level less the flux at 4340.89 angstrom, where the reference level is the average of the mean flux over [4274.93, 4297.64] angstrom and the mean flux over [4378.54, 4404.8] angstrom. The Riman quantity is 0.0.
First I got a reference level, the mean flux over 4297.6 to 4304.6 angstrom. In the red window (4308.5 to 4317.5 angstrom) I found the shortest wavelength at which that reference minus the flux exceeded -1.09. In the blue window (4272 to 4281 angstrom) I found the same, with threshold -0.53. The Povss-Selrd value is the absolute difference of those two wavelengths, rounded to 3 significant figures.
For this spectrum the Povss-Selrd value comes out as 36.6 angstrom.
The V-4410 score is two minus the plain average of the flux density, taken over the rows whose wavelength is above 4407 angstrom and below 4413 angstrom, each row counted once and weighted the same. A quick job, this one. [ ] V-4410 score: -4.08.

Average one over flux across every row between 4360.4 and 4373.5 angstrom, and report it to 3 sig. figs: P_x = 0.169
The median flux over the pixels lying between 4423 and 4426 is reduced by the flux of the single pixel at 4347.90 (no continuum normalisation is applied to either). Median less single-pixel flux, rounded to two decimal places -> 1.19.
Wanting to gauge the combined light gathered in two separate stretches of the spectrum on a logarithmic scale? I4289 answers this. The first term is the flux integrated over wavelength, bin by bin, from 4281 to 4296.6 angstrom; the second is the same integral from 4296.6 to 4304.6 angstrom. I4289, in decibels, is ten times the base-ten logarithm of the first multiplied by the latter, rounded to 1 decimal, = 35.8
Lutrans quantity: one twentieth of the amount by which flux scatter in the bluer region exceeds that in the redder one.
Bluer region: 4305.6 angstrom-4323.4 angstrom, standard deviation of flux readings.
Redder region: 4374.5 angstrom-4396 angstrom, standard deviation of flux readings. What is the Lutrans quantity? 0.006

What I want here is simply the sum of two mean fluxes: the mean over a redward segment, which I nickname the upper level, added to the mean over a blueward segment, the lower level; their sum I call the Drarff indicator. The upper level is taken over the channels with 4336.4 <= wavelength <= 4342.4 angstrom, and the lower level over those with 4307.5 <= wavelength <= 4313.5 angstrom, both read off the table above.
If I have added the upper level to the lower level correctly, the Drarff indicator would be 12.0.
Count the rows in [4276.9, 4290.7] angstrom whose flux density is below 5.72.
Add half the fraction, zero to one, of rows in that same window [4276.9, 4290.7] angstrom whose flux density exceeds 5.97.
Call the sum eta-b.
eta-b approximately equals 4.3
